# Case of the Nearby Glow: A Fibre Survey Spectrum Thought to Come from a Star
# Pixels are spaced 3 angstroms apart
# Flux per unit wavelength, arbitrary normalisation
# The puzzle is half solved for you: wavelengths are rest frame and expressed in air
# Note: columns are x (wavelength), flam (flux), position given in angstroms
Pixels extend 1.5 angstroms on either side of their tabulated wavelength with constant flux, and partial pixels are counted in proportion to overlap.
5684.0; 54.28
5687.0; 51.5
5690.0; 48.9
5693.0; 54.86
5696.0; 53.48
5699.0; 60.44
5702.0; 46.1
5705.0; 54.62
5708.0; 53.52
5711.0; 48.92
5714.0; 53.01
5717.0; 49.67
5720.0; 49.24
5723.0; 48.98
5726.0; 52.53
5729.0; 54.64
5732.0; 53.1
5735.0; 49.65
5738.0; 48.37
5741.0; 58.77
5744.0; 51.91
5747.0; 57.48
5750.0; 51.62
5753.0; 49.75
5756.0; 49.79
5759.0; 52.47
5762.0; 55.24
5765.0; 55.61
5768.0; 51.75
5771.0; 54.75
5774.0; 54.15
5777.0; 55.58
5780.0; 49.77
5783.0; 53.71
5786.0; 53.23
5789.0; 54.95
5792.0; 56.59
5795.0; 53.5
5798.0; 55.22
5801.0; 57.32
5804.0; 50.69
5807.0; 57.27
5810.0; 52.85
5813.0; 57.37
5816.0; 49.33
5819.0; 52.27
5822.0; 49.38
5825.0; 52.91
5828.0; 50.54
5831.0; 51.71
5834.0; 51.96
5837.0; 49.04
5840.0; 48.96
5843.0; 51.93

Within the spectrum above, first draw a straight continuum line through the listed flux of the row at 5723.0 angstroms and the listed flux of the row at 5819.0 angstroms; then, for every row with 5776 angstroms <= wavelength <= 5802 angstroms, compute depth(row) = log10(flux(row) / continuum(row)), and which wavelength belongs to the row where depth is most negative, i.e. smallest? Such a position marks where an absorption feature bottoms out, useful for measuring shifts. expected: 5780.0 angstroms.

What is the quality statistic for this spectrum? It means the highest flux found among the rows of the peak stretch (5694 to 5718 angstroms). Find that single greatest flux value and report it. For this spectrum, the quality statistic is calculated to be 60.44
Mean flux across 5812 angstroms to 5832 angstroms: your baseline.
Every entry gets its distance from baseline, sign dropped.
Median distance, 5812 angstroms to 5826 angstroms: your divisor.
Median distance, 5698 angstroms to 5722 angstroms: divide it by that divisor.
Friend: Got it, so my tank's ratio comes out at 1.1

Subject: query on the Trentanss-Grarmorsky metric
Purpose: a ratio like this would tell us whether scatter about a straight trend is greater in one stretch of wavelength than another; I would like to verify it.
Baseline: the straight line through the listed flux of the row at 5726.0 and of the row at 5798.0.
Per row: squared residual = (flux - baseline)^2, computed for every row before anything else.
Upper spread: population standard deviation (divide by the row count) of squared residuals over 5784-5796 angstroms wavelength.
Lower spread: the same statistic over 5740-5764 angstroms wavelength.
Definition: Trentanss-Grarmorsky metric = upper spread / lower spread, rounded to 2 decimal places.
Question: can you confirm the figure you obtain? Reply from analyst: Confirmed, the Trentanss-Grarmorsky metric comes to 0.11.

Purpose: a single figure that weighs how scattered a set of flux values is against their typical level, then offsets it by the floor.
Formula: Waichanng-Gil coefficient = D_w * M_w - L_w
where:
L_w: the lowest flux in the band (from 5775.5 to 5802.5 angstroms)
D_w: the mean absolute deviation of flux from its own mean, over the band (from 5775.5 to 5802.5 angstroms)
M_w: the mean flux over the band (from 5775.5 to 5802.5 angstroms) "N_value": 41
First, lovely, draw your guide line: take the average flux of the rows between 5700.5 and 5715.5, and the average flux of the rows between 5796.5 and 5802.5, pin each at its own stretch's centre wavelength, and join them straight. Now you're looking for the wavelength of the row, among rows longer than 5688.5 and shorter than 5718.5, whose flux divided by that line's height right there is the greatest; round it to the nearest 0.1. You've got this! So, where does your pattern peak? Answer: 5699.0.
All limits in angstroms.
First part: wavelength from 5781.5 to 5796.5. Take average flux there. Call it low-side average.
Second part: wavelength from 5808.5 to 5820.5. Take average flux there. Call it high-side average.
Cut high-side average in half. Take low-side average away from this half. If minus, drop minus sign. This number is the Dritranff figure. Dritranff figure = 27.9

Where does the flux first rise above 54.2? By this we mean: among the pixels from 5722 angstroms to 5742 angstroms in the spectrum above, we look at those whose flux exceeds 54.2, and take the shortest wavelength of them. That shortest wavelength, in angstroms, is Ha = 5729.0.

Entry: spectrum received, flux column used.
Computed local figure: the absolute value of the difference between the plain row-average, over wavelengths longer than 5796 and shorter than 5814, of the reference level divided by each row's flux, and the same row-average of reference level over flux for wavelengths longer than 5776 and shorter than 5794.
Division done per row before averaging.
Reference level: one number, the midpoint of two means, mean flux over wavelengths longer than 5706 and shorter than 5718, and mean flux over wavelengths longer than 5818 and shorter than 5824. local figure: 0.019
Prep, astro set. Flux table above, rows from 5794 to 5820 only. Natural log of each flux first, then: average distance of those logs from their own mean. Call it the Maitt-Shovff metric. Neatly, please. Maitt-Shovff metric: 0.046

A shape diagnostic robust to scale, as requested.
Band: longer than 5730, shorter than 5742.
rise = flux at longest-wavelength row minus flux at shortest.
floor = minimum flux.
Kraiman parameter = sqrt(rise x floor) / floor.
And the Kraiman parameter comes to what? 0.34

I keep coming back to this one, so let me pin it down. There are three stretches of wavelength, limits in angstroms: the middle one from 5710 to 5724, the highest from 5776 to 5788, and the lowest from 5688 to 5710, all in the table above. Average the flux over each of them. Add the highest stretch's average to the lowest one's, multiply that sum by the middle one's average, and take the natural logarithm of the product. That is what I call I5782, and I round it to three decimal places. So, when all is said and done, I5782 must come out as 8.577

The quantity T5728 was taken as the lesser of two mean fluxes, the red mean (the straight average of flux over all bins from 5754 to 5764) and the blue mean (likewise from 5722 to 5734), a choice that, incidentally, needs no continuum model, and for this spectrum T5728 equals 52.3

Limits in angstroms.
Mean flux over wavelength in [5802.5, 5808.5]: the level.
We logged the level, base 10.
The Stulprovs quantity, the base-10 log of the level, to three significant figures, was 1.73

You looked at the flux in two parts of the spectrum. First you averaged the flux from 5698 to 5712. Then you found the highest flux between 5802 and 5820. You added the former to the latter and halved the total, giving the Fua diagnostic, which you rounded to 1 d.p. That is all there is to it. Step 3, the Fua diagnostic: 55.0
